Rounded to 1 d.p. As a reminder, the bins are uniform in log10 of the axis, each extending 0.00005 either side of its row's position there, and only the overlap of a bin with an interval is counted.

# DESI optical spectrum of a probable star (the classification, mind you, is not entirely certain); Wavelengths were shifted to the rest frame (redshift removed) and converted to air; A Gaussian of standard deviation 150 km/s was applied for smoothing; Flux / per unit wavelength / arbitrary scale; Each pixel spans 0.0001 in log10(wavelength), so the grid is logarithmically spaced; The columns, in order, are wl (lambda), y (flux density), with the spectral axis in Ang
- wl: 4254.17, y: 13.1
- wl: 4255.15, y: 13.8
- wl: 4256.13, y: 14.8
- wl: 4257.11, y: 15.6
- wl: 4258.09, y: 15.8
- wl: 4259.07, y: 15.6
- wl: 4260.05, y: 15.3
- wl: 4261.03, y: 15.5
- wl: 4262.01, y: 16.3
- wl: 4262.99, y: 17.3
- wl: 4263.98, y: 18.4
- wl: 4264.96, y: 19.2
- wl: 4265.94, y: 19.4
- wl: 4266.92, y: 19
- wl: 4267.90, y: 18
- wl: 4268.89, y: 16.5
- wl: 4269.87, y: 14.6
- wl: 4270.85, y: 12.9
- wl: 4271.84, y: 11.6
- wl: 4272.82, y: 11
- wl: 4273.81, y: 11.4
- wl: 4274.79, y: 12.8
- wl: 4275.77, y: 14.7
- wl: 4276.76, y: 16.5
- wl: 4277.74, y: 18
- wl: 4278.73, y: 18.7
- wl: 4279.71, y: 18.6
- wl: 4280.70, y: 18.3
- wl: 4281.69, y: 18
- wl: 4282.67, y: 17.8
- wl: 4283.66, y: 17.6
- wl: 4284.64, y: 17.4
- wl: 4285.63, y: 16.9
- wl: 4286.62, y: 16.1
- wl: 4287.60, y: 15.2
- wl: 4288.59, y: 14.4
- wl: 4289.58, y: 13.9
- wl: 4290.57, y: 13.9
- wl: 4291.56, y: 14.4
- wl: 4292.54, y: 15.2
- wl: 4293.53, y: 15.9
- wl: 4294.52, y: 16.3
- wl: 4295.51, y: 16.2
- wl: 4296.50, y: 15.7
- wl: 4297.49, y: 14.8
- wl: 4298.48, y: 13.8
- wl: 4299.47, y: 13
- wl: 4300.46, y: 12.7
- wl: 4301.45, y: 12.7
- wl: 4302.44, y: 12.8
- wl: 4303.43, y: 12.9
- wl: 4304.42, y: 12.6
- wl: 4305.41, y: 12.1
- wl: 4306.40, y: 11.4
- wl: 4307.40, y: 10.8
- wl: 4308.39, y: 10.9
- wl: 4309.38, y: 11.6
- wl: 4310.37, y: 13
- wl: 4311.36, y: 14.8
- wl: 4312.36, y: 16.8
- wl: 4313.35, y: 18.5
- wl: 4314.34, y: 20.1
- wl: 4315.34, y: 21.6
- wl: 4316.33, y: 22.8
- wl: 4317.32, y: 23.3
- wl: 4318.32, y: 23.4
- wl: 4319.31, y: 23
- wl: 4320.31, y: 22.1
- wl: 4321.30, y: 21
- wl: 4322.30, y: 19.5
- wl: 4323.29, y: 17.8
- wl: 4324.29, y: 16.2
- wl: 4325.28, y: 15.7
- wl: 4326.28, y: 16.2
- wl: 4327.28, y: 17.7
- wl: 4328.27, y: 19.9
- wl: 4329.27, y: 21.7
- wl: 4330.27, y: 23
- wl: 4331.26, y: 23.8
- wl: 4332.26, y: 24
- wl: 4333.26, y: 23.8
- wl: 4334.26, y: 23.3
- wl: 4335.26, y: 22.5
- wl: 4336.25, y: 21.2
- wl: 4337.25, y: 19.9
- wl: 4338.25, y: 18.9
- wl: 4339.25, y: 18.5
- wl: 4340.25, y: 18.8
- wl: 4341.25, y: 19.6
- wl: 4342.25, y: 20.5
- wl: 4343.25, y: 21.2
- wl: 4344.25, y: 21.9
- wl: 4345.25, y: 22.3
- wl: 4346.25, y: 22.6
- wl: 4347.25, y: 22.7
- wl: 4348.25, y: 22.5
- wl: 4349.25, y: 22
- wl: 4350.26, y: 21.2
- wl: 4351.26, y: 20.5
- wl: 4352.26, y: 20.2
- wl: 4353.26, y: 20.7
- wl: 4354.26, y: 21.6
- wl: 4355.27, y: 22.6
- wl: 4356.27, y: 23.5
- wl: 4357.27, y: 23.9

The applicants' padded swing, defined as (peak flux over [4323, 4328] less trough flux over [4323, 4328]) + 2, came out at 4.1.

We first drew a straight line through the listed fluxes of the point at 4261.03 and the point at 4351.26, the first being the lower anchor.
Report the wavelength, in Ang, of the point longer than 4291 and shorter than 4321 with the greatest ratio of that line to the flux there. 4307.40 Ang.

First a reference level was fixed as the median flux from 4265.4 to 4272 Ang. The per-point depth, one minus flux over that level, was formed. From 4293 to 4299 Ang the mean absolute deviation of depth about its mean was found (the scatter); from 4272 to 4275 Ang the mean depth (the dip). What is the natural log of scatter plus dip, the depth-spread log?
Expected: -1.1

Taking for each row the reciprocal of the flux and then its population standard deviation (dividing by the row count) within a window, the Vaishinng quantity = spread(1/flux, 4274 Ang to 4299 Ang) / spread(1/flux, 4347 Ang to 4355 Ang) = 3.5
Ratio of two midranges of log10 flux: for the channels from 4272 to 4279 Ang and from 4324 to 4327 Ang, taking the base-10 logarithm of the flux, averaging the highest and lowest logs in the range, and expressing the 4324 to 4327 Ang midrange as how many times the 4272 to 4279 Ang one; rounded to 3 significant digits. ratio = 1.04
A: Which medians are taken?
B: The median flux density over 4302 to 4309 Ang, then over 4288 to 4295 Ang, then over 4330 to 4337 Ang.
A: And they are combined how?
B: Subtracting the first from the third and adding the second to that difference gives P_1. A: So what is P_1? 26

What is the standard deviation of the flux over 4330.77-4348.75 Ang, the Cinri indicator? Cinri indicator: 1.8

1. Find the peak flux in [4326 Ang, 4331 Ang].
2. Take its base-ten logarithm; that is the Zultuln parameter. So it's 1.36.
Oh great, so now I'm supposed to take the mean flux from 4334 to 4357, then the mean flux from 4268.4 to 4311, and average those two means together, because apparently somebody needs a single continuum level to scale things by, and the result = 17.9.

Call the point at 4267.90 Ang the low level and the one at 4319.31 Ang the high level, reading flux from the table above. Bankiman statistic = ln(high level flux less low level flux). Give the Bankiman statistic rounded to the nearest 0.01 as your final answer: 1.61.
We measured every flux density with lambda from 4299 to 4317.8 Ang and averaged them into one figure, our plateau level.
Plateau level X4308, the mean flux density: 15.0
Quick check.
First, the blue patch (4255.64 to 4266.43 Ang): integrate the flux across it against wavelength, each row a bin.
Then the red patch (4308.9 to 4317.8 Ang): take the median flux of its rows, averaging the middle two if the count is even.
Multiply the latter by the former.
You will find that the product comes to 3325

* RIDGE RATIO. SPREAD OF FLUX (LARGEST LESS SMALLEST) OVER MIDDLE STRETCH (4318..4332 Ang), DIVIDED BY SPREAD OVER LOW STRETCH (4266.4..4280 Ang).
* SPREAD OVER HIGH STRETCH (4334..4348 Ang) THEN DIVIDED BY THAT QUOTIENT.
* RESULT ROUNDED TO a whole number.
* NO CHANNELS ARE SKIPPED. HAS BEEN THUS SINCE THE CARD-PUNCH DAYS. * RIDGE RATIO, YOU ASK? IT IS 5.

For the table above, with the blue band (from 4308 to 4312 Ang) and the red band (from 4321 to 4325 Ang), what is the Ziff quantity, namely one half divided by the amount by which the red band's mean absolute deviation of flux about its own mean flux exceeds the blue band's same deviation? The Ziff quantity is 1.7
